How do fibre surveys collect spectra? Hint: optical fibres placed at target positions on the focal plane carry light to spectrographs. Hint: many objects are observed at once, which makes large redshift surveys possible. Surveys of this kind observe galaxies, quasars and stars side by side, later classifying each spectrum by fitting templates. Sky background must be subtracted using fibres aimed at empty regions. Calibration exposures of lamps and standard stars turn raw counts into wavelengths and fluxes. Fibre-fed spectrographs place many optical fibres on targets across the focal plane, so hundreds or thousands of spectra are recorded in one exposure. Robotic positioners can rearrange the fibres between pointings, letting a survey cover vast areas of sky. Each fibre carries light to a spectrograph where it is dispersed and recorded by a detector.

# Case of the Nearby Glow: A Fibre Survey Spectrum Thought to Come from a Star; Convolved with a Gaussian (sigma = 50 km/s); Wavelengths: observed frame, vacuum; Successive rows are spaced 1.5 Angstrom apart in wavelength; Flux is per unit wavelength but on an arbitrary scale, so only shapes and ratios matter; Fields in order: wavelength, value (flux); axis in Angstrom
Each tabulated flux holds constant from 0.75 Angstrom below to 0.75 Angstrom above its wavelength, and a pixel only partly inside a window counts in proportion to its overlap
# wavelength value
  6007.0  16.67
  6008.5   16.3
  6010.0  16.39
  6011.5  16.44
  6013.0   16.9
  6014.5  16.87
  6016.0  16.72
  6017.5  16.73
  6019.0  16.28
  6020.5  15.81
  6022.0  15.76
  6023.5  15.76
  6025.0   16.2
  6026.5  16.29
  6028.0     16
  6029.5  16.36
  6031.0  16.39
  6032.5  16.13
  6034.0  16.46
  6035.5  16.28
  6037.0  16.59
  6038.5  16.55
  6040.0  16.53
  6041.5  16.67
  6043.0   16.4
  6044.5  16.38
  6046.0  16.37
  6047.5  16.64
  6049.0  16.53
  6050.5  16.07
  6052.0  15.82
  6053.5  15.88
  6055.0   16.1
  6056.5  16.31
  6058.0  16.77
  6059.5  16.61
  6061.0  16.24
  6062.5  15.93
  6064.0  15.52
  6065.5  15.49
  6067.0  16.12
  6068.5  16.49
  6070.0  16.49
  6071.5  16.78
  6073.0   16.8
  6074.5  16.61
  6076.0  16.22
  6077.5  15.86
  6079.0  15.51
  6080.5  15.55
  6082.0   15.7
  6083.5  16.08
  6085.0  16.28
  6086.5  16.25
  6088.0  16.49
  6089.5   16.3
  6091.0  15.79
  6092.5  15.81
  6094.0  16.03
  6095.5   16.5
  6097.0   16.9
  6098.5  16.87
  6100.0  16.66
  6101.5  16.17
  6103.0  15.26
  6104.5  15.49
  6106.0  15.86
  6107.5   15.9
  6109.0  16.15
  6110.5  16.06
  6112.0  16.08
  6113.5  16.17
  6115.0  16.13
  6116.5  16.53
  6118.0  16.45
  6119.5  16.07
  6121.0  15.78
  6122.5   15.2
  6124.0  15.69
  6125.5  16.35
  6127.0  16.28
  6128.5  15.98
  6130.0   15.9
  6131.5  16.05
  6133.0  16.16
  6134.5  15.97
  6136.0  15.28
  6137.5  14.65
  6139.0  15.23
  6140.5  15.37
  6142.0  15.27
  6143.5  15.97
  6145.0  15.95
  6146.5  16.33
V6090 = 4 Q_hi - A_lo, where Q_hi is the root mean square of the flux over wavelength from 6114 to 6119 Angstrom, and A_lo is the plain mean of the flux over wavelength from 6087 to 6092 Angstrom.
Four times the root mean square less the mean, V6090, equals 49.3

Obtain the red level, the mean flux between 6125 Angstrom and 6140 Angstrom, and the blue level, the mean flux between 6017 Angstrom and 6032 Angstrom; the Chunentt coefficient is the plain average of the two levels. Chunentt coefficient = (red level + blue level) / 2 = 16.0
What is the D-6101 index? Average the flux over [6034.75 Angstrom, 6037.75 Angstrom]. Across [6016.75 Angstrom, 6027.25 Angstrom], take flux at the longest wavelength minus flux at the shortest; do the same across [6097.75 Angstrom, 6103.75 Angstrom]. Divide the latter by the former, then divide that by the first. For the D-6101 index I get 0.22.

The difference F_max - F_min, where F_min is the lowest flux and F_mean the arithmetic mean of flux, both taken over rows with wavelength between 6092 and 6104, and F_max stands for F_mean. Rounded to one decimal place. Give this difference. 1.0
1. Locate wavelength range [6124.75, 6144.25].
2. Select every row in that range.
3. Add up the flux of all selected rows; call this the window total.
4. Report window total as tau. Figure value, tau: 204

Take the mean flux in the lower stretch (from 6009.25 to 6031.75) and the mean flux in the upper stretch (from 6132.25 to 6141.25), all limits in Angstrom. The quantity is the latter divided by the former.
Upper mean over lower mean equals 0.946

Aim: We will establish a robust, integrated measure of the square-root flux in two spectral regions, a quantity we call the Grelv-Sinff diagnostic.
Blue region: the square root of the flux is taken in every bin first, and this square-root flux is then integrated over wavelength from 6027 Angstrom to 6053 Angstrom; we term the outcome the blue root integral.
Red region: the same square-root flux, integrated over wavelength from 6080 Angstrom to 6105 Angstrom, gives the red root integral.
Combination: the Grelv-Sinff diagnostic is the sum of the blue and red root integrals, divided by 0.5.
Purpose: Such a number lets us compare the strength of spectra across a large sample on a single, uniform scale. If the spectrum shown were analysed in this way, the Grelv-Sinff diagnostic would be 411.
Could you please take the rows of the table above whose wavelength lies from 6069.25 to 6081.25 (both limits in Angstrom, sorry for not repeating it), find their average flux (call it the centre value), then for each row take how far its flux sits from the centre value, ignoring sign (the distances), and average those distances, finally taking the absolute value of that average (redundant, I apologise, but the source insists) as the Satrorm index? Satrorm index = 0.44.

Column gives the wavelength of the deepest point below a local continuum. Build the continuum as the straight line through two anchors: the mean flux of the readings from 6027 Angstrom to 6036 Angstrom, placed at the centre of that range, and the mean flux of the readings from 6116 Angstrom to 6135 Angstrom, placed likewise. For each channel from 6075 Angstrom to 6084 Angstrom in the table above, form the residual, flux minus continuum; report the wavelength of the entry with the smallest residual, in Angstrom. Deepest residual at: 6079.0 Angstrom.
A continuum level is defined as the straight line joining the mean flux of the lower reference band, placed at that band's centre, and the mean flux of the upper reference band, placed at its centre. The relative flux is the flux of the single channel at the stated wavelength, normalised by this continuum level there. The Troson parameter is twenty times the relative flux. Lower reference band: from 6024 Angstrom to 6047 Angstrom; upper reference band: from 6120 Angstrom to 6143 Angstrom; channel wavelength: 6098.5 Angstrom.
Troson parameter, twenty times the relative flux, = 21.2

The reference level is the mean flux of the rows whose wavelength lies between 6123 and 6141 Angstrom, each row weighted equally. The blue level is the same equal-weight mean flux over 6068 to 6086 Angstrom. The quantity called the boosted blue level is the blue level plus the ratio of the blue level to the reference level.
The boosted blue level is 17.2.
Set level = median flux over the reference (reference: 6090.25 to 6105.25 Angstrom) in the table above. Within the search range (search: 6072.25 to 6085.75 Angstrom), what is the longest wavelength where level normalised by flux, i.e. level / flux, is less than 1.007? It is 6085.0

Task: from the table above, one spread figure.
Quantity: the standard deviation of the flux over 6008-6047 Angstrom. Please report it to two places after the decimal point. 0.30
